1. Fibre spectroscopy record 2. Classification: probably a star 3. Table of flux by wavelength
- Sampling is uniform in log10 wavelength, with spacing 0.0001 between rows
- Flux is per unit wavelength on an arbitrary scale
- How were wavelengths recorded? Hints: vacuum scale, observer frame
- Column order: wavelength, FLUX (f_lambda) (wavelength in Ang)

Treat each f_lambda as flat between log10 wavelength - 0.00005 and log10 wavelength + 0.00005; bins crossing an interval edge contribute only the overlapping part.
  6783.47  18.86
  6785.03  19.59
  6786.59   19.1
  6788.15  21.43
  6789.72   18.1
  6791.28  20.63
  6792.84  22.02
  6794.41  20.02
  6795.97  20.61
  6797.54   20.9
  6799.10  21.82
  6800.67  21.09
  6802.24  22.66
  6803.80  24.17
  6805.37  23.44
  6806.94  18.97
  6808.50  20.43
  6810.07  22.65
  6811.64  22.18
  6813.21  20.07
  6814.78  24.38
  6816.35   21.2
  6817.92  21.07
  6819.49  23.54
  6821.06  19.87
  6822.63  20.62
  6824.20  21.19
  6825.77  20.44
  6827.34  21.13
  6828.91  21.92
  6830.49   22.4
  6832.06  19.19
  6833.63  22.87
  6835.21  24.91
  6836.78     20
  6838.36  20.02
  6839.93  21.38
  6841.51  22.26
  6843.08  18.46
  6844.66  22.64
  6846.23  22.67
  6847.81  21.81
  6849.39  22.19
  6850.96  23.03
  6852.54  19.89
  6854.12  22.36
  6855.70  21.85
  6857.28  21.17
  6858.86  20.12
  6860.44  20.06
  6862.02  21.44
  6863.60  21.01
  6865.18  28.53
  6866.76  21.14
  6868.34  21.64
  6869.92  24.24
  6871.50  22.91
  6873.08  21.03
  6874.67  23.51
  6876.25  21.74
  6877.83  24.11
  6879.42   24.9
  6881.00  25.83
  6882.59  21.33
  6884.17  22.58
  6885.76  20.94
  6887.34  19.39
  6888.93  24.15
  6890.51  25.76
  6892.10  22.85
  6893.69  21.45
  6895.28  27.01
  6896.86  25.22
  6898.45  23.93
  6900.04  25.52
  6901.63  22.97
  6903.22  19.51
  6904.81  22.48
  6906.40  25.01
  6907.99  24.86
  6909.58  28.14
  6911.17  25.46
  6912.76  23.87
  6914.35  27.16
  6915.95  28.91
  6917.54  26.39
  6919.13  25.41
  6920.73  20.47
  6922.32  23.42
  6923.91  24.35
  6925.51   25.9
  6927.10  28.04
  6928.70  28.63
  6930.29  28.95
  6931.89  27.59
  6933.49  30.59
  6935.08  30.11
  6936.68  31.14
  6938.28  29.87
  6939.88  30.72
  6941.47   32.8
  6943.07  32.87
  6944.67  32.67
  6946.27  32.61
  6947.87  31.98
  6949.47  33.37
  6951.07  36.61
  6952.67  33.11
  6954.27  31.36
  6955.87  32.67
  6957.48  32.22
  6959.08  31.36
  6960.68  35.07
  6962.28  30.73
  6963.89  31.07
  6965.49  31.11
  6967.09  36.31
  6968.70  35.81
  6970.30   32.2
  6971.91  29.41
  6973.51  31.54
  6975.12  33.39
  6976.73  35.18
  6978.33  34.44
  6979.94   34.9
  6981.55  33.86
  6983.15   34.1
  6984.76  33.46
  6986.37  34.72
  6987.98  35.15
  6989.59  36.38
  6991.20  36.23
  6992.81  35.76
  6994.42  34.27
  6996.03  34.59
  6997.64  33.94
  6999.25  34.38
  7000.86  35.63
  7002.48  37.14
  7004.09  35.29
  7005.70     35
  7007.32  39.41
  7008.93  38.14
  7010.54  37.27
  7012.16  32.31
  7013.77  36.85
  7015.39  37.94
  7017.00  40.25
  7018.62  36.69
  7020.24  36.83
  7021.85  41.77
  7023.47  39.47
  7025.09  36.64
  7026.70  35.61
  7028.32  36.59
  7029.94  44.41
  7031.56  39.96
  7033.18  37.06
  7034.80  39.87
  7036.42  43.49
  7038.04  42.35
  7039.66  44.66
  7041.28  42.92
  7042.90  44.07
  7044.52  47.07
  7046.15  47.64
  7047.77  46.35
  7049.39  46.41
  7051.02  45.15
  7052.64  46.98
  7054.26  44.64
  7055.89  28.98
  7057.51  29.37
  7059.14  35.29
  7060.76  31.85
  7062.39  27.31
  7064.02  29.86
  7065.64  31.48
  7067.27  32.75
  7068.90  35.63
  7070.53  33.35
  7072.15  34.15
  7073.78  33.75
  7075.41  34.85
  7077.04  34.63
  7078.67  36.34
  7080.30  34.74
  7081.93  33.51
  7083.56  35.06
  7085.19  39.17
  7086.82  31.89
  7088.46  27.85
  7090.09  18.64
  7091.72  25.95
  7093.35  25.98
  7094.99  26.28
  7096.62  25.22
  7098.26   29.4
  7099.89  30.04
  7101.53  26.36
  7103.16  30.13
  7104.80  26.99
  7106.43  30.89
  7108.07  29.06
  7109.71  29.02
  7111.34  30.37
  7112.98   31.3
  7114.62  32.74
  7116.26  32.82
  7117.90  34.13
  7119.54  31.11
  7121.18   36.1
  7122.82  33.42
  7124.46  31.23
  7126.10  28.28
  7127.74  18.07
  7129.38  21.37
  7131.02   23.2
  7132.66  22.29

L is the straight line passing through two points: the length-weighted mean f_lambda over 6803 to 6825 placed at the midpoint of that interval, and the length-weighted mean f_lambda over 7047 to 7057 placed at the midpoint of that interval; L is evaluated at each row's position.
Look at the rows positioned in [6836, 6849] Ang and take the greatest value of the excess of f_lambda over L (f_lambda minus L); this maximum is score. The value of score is -1.8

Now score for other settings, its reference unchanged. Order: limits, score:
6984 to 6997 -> -0.8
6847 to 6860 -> -1.9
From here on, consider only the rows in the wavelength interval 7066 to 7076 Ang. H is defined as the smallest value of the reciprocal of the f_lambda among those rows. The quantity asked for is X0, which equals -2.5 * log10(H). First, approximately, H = 0.028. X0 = 3.88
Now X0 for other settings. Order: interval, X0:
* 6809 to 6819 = 3.47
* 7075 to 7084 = 3.90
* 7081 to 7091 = 3.98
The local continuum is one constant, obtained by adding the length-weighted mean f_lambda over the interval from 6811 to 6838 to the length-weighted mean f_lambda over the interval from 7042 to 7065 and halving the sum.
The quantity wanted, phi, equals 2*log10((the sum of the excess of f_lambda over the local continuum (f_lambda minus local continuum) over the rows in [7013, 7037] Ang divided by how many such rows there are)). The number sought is 1.9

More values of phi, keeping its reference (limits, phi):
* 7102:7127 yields -0.3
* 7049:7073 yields 1.4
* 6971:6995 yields 1.1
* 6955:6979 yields 0.8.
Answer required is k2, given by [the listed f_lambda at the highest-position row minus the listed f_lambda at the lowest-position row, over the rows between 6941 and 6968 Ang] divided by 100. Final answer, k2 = 0.04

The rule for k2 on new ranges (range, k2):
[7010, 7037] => 0.06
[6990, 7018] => 0.04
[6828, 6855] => 0.00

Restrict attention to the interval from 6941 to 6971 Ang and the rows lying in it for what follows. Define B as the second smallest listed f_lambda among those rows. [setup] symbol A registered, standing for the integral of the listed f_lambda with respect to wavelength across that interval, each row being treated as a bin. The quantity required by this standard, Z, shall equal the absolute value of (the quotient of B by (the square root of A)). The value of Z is 0.99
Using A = 988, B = 31.07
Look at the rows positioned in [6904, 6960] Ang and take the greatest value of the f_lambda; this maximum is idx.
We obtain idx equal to 36.61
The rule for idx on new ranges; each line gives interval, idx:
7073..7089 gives 39.17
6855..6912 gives 28.53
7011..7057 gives 47.64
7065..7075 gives 35.63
